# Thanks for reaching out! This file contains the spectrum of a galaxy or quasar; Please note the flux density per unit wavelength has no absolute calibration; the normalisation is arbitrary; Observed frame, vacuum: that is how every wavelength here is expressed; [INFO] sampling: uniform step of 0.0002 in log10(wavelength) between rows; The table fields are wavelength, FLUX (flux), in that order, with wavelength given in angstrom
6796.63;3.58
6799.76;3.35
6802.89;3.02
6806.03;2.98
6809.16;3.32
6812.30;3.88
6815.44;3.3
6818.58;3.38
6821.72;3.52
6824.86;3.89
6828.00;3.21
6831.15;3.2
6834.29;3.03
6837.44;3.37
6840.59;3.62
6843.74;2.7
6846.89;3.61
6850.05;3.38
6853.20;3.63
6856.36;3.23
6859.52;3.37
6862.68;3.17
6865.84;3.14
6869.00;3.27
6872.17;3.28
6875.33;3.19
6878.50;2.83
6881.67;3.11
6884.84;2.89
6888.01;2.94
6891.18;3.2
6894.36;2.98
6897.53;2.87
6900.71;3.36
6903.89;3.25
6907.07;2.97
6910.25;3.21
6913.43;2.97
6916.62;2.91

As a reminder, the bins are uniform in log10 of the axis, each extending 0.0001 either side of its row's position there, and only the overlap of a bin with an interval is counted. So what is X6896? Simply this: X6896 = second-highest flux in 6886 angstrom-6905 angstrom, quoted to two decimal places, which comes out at 3.25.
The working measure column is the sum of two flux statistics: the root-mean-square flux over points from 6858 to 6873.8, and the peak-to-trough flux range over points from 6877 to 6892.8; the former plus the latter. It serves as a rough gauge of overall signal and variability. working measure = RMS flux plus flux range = 3.6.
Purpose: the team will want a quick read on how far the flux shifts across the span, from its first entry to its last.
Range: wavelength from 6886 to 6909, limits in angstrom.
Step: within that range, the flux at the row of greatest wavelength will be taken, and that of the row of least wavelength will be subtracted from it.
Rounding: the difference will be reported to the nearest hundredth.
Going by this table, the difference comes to 0.03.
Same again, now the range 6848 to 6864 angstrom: -0.21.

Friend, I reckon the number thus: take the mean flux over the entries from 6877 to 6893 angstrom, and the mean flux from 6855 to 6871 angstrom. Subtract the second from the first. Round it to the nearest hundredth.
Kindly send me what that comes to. -0.24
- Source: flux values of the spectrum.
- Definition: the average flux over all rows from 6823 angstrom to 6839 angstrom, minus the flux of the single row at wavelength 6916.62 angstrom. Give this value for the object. 0.43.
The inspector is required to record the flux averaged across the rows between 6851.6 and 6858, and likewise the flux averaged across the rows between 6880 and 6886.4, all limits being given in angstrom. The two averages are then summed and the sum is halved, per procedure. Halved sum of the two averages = 3.21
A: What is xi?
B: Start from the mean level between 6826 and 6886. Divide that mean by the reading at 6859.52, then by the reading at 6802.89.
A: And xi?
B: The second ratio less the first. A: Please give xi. 0.11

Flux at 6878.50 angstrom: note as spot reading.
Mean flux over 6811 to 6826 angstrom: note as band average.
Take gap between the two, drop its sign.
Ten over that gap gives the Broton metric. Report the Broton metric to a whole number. 13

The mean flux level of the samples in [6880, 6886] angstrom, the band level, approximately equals 3.00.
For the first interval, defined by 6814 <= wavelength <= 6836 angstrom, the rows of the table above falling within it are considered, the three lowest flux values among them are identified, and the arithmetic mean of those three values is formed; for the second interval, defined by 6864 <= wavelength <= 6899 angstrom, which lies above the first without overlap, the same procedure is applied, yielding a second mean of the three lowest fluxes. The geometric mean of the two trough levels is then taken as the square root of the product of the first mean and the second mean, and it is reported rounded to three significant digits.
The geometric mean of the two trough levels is 3.00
